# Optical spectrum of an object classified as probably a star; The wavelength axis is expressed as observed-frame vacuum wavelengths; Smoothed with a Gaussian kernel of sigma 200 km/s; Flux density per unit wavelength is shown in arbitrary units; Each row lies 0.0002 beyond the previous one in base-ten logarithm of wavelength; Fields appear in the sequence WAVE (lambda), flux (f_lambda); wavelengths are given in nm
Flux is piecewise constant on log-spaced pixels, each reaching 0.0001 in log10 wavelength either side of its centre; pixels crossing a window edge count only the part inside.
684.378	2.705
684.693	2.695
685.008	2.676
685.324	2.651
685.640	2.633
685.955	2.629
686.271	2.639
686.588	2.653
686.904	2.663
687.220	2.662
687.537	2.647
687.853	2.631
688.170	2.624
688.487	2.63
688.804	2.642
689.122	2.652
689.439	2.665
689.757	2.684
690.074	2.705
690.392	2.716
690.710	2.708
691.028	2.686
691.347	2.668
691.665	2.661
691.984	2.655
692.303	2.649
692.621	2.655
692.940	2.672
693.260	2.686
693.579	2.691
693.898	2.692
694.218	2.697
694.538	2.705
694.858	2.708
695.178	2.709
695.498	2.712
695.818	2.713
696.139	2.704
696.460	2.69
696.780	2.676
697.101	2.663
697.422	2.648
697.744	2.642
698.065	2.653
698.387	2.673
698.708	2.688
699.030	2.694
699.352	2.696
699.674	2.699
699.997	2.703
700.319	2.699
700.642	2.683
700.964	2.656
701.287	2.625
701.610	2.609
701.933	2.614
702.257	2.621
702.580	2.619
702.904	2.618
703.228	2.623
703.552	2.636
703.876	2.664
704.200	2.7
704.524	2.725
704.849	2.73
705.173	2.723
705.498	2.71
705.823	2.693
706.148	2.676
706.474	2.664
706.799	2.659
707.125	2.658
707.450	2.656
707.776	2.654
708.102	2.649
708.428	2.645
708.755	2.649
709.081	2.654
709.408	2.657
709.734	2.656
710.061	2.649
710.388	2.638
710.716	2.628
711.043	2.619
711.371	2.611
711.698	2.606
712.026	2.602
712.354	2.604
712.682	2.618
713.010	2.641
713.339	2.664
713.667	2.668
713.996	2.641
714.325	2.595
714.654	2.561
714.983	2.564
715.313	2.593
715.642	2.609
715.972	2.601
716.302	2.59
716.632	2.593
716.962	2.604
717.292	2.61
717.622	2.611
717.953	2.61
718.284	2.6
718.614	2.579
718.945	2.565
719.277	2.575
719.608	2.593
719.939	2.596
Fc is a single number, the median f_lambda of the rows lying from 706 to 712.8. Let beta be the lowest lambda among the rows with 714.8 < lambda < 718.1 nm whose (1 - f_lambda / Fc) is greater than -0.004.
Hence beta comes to 714.983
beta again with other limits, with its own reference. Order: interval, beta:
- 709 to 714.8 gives 709.081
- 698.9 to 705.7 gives 700.964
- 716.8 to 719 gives 716.962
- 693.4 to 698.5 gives 697.422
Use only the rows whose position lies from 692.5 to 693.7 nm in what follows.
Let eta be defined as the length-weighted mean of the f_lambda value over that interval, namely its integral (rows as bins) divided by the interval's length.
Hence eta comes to 2.68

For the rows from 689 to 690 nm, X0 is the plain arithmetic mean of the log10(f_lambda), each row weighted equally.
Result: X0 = 0.426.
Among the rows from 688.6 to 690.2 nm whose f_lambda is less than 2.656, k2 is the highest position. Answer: 689.122 nm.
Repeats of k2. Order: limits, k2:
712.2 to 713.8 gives 713.010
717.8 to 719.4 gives 719.277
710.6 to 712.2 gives 712.026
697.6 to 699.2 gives 698.065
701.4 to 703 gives 702.904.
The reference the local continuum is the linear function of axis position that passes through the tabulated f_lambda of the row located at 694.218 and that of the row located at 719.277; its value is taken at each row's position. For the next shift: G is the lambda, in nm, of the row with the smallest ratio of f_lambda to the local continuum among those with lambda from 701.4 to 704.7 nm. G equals 701.610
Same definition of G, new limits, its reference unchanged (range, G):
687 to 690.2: 688.170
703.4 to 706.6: 703.552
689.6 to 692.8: 692.303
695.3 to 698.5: 697.744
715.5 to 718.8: 716.302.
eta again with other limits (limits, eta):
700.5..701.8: 2.64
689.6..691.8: 2.69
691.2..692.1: 2.66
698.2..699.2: 2.68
